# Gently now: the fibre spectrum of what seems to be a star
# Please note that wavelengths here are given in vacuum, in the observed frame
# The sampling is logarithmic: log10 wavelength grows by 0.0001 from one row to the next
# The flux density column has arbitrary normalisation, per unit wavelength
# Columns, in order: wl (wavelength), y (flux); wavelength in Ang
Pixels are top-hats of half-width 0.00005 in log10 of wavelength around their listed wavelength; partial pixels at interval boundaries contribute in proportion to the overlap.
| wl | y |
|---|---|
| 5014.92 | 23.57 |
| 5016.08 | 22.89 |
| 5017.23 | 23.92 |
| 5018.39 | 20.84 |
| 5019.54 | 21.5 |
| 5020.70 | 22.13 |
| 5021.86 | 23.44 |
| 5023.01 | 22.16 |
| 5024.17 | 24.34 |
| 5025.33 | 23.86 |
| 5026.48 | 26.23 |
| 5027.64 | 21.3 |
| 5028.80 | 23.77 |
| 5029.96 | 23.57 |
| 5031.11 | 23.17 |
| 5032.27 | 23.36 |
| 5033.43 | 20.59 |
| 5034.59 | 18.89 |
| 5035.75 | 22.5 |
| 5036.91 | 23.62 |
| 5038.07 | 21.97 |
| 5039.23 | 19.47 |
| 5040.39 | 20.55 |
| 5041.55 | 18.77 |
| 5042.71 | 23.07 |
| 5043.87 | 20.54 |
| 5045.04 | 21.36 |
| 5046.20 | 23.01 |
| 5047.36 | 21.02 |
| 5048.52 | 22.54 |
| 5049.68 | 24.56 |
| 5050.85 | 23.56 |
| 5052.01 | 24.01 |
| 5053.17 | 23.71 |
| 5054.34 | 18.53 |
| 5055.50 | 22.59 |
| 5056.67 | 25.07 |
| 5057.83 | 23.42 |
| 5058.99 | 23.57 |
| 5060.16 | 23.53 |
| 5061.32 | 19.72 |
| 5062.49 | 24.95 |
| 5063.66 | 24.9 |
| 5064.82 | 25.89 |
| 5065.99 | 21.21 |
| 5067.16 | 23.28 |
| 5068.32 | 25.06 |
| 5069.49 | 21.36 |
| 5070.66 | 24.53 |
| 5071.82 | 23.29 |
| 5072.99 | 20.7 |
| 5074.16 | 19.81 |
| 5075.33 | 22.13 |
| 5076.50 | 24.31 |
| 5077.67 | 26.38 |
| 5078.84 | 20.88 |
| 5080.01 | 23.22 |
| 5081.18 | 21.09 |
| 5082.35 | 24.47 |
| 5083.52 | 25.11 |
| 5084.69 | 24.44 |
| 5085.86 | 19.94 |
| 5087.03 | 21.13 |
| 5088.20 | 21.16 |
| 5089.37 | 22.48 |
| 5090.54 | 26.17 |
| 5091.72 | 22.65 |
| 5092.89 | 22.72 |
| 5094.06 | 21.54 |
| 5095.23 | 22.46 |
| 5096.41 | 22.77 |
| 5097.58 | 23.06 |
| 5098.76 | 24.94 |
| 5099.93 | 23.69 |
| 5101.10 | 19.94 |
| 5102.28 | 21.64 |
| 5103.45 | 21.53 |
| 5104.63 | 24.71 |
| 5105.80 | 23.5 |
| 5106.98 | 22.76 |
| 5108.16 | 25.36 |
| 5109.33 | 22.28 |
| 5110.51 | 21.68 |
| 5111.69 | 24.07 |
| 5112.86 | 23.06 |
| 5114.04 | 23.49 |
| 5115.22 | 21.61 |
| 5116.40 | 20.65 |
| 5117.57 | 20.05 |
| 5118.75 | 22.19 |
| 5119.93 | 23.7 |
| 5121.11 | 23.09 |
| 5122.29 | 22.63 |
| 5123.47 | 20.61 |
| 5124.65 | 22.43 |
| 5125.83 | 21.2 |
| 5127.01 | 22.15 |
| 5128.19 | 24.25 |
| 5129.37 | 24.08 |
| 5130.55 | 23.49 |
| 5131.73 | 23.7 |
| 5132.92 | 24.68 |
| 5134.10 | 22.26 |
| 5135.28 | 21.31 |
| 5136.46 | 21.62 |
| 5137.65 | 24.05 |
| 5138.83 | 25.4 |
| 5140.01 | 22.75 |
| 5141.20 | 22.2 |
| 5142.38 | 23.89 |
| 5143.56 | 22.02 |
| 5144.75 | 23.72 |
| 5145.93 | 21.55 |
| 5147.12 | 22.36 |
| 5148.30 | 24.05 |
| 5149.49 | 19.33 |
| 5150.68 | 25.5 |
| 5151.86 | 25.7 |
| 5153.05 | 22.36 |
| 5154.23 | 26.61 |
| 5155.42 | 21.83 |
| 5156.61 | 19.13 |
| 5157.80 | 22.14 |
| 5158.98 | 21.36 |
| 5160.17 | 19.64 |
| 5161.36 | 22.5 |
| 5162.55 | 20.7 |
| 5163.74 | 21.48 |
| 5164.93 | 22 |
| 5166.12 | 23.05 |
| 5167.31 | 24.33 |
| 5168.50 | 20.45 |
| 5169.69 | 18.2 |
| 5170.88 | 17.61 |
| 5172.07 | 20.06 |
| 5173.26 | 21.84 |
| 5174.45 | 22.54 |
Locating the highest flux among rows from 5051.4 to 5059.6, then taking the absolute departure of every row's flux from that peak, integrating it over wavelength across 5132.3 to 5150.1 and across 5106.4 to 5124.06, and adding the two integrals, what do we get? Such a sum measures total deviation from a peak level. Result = 88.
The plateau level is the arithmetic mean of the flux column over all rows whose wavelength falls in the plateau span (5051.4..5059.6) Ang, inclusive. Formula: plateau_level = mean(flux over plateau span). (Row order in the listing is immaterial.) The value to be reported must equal 23.0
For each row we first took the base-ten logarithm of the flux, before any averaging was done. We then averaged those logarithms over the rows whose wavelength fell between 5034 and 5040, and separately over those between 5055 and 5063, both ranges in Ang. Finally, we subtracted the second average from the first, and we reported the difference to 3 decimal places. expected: -0.039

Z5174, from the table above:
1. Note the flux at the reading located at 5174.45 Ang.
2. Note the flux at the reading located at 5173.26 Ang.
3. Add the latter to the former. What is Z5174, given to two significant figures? 44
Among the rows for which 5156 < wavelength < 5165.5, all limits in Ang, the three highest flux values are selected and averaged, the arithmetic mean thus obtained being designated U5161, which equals 22.2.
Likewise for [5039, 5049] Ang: 22.9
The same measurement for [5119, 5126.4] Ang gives 23.1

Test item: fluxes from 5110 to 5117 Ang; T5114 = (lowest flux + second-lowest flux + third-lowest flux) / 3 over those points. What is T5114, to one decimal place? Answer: 21.3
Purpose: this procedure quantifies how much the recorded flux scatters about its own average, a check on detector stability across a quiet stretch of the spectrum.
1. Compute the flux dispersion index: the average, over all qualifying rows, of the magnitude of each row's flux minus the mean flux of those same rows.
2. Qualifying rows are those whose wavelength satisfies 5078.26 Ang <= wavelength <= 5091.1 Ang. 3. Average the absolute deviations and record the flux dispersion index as 1.8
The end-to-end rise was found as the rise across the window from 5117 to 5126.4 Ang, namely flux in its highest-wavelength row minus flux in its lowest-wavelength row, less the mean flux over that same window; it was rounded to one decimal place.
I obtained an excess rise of -20.8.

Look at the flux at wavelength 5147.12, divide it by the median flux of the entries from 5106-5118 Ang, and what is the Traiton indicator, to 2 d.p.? 0.99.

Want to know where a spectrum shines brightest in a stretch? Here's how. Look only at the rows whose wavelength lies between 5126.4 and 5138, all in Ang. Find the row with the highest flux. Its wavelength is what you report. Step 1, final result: 5132.92 Ang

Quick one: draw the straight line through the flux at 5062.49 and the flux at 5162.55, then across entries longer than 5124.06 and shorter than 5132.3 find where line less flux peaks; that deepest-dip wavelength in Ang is 5125.83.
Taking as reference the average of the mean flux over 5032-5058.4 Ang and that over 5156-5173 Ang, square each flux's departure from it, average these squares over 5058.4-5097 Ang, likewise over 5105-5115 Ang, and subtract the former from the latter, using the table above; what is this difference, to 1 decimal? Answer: -1.3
